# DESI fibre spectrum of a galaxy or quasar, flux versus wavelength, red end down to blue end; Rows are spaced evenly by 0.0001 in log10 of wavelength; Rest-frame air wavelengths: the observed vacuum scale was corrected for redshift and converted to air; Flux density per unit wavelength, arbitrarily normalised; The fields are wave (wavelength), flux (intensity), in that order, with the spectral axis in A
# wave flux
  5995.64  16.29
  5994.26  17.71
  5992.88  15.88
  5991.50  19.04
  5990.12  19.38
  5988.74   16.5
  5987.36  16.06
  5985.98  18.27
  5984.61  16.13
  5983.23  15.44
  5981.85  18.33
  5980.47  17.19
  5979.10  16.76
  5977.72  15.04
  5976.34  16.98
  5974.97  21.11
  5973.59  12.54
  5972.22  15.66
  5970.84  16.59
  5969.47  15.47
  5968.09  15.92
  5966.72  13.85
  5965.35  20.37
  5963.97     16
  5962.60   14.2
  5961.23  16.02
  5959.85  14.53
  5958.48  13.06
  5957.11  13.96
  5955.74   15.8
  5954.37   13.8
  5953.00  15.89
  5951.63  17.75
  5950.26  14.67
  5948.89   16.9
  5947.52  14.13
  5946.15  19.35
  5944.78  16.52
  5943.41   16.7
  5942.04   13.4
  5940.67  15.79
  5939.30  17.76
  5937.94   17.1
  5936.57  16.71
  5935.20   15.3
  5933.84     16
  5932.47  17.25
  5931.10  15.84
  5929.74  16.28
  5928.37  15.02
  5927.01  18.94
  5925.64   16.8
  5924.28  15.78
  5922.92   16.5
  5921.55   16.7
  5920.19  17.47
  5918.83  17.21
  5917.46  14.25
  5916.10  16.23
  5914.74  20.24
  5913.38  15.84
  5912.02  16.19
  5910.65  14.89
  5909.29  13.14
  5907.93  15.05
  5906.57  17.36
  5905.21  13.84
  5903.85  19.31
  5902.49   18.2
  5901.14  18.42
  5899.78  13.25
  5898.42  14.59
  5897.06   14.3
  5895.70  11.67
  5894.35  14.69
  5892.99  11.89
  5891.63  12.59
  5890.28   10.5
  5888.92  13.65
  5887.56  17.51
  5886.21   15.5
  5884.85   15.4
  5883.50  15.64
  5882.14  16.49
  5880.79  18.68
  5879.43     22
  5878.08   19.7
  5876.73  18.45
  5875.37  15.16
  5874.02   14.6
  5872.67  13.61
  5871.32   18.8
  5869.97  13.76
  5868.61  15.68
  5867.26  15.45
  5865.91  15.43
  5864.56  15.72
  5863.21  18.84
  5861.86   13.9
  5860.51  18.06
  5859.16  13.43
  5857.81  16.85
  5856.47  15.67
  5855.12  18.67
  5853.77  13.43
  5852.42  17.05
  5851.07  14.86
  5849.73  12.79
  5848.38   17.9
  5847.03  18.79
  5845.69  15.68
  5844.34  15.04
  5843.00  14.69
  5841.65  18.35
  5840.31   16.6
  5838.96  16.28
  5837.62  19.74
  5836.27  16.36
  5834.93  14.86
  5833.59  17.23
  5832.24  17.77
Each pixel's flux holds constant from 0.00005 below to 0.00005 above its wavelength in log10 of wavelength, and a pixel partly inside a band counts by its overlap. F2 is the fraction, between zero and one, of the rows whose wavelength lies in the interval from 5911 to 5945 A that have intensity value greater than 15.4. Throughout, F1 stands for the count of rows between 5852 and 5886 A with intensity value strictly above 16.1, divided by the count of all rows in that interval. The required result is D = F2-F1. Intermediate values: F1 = 0.44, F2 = 0.840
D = 0.40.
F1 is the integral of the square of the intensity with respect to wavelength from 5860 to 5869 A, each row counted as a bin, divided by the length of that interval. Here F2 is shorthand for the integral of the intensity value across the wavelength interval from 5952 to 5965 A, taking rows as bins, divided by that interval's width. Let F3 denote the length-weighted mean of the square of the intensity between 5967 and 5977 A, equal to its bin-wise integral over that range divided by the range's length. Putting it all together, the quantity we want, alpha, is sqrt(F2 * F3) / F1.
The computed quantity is 0.242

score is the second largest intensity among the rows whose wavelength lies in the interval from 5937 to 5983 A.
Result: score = 20.37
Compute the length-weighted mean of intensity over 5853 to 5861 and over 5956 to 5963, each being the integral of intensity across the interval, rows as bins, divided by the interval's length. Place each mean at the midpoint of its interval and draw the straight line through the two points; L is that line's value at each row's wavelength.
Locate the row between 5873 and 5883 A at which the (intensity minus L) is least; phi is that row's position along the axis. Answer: 5874.02 A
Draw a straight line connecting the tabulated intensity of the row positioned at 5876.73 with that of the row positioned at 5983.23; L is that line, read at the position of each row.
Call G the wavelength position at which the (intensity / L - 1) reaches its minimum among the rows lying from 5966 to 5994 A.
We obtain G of 5973.59 A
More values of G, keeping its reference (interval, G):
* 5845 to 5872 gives 5849.73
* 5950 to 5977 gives 5973.59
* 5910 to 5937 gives 5917.46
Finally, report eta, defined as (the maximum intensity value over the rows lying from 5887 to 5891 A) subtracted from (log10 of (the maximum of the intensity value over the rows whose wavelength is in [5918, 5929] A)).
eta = -16.2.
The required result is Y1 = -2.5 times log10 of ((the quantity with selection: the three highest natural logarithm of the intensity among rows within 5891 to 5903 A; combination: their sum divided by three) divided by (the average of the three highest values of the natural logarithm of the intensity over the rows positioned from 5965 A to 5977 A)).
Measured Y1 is 0.049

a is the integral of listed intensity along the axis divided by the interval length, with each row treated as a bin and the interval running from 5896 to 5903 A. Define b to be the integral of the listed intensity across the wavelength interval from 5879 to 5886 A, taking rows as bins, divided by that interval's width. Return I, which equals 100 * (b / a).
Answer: 112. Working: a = 15.5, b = 17.3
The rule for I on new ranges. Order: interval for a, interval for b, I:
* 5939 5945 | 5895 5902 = 92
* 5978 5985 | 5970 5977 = 99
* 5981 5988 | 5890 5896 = 74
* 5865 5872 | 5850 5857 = 100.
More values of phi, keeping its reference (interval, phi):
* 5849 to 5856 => 5849.73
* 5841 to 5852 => 5849.73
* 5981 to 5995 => 5983.23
